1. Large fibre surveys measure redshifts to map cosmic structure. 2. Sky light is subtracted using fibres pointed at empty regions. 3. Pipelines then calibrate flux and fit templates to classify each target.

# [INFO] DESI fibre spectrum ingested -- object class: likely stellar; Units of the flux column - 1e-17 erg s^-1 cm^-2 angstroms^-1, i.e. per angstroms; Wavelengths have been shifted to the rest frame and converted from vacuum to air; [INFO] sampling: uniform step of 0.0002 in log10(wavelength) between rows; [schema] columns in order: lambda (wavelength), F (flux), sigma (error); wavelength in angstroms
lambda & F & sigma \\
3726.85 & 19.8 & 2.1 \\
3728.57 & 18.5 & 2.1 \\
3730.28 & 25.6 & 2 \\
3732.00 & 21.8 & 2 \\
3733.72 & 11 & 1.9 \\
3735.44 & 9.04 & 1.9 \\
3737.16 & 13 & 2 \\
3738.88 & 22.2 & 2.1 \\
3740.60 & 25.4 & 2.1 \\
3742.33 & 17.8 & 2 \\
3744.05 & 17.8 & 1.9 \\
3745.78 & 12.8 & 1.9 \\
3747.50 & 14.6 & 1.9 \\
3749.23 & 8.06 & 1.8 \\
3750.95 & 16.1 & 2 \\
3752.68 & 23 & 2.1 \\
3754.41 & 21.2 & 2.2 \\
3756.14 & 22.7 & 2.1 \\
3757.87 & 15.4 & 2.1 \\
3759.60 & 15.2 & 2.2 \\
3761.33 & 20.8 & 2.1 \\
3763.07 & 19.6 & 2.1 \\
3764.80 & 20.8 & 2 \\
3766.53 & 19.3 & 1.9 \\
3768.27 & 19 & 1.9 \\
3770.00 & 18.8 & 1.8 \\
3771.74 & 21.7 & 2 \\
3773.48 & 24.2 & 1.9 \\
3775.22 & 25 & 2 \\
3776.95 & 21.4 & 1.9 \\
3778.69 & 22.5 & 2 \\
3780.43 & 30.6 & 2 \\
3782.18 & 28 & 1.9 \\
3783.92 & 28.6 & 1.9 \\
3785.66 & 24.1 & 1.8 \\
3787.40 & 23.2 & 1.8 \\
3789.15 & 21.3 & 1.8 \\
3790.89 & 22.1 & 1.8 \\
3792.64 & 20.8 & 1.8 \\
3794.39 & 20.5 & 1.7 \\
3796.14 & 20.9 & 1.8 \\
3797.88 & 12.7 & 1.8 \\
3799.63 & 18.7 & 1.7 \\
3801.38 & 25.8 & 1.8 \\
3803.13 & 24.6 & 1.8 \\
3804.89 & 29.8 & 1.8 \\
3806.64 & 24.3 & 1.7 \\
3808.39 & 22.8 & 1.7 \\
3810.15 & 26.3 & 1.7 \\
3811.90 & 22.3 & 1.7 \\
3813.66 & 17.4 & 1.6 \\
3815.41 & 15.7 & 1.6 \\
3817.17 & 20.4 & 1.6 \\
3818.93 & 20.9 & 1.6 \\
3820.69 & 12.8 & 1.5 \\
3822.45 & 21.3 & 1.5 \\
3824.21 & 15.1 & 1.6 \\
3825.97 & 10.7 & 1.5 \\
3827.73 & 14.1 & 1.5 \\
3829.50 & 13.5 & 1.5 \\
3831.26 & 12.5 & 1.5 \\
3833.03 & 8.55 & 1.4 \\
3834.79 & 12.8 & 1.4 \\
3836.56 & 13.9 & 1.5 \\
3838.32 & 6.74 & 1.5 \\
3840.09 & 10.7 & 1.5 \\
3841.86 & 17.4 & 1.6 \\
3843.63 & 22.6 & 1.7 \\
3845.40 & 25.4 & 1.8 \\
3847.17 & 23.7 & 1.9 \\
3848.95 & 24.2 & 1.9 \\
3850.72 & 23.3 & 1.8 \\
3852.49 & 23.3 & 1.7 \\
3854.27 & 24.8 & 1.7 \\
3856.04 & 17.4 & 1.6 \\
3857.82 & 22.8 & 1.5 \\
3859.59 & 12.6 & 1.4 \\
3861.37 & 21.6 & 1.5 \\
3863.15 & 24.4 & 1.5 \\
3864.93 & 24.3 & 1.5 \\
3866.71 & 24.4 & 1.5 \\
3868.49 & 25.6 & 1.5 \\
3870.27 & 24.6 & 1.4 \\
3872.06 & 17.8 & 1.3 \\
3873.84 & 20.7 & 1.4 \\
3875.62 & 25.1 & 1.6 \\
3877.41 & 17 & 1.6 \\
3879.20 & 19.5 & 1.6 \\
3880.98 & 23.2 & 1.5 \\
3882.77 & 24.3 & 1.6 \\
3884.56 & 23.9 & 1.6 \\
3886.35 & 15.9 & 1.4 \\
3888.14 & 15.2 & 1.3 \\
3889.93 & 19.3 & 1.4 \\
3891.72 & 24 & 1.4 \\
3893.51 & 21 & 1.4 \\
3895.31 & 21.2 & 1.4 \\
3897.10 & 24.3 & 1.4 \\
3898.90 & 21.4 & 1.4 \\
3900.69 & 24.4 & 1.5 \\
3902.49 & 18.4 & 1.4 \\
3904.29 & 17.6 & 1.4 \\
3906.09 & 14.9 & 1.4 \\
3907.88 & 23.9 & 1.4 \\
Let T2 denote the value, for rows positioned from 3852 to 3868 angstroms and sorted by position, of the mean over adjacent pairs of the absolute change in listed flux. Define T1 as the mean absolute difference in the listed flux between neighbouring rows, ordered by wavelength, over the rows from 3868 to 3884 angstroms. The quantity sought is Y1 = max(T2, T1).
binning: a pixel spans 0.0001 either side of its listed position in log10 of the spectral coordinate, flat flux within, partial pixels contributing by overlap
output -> 4.6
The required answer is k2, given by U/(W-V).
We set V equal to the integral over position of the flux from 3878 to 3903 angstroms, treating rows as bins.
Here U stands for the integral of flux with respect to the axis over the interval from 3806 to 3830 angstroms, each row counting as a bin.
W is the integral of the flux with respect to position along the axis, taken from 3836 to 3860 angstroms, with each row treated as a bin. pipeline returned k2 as -7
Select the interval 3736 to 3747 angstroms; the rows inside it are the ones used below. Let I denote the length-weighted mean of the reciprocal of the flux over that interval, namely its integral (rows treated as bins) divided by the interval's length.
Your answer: 0.060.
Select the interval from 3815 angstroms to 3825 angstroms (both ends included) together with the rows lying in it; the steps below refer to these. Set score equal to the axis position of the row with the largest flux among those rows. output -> 3822.45 angstroms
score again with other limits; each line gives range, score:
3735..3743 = 3740.60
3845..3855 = 3845.40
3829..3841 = 3836.56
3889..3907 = 3900.69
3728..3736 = 3730.28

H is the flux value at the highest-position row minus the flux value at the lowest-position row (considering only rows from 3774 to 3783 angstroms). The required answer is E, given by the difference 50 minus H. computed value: 47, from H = 3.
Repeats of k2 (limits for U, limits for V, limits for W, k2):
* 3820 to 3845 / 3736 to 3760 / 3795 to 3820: 3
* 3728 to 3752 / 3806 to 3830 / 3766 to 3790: 3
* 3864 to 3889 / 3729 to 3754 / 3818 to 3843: -6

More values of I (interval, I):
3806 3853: 0.064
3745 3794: 0.052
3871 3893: 0.050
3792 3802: 0.053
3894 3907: 0.051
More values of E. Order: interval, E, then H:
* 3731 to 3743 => 54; -4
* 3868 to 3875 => 55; -5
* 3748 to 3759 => 43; 7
